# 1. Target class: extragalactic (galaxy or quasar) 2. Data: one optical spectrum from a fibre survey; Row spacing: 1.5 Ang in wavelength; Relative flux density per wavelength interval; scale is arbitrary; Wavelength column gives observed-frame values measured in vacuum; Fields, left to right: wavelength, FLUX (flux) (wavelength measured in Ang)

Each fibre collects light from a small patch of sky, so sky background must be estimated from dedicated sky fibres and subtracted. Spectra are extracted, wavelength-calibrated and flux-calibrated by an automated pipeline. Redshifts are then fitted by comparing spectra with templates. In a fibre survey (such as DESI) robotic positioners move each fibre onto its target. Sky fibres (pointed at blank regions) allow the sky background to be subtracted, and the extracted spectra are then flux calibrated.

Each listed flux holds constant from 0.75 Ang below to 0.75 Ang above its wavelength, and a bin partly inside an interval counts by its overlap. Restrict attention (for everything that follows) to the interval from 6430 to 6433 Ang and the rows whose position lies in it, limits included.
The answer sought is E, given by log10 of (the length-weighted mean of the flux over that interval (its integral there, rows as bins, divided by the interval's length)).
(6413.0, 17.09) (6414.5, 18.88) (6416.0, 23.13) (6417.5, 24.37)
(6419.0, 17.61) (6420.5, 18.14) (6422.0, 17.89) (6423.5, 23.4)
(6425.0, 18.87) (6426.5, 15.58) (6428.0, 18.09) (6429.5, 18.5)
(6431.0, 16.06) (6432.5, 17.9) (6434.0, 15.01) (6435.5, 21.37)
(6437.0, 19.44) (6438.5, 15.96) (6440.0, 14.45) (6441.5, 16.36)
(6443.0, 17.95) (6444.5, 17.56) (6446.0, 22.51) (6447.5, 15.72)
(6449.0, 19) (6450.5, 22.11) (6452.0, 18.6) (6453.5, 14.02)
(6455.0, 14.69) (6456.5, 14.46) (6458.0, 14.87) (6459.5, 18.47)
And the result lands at 1.23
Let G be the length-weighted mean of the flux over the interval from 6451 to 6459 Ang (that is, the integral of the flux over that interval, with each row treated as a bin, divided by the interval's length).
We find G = 15.6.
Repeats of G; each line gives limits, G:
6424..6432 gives 17.6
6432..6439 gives 18.0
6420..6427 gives 18.9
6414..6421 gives 20.6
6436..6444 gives 17.0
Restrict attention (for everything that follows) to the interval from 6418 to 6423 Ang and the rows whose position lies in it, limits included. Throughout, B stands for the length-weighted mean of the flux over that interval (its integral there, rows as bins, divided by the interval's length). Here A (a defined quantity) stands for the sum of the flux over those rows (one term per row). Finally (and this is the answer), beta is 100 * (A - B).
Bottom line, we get 3516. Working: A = 54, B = 18.5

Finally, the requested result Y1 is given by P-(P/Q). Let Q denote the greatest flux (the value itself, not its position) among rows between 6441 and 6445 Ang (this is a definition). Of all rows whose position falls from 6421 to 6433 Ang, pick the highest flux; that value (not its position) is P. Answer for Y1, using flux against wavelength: 22.1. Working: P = 23.4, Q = 17.95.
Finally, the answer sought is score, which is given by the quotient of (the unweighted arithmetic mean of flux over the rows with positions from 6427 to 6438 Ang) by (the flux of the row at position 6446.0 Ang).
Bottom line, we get 0.80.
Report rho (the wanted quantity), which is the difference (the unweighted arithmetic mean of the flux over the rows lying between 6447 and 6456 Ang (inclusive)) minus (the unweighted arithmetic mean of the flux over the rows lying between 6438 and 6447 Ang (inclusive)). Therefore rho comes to 0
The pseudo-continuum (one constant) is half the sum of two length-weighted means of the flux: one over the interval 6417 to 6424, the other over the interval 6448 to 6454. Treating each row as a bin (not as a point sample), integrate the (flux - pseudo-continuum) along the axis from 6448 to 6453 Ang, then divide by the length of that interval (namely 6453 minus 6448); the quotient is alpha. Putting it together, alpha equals 0.1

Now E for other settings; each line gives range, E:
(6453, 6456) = 1.16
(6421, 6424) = 1.31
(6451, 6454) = 1.23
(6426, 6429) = 1.23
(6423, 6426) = 1.31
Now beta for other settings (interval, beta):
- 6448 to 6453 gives 4031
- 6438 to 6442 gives 3125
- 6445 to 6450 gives 3808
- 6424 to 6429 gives 3468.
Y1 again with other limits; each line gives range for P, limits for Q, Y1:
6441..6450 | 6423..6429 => 21.5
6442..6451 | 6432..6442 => 21.5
